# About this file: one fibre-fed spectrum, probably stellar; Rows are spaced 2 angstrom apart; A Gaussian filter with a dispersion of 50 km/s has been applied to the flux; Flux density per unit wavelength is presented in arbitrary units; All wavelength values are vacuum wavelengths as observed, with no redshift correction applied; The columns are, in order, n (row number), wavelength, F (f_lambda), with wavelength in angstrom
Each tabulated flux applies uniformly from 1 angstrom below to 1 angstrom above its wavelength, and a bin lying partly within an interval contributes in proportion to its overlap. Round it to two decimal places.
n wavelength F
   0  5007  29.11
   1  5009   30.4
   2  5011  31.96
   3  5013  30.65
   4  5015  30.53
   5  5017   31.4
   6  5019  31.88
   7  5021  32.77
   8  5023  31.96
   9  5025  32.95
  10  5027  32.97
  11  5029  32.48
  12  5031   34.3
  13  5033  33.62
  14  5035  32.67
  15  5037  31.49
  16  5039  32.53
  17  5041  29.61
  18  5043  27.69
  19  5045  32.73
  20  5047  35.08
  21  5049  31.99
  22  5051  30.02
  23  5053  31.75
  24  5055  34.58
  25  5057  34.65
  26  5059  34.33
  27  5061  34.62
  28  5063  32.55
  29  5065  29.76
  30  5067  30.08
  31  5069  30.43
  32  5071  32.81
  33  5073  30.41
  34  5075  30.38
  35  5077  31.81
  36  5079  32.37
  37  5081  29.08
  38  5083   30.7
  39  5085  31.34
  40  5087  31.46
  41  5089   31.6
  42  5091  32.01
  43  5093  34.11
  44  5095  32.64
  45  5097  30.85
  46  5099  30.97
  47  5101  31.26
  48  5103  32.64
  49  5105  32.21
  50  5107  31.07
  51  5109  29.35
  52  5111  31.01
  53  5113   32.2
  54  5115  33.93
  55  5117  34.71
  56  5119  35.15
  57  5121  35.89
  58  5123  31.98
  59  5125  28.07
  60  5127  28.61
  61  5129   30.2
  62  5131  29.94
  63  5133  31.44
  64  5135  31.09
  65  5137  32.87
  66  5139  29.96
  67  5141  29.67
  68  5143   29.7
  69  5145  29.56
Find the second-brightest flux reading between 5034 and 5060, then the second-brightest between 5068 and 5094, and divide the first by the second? 1.06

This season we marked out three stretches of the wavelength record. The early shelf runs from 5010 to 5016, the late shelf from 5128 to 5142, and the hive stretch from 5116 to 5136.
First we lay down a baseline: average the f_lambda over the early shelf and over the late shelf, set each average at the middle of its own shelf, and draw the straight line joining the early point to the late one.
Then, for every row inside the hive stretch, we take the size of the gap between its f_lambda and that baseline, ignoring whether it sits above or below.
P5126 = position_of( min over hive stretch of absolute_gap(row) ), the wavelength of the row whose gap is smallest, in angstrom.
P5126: 5135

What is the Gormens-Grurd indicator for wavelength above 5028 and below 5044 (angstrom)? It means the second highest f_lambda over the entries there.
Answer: 33.62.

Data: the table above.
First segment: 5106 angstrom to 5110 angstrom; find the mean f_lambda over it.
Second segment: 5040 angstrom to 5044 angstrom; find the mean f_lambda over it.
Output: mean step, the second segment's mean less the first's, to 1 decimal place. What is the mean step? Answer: -1.6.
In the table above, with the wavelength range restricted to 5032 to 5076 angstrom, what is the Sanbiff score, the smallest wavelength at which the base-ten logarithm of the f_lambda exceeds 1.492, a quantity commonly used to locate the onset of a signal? 5033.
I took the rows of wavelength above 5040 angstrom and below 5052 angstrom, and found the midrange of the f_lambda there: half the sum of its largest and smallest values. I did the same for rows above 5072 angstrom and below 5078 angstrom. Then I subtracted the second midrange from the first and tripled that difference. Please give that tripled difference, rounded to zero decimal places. 1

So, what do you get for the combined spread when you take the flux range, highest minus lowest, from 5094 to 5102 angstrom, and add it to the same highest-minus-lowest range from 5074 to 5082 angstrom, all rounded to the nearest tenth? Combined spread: 5.1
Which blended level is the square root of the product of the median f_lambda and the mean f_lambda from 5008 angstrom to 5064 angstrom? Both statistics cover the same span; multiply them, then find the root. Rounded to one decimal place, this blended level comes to 32.4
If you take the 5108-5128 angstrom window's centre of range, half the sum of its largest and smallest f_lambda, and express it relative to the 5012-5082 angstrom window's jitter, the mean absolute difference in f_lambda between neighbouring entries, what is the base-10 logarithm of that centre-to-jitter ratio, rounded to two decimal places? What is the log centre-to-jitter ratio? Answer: 1.35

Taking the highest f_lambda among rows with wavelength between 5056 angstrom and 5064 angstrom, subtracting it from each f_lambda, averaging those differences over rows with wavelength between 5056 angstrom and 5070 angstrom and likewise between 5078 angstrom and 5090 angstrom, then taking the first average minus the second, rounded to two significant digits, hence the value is 1.3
